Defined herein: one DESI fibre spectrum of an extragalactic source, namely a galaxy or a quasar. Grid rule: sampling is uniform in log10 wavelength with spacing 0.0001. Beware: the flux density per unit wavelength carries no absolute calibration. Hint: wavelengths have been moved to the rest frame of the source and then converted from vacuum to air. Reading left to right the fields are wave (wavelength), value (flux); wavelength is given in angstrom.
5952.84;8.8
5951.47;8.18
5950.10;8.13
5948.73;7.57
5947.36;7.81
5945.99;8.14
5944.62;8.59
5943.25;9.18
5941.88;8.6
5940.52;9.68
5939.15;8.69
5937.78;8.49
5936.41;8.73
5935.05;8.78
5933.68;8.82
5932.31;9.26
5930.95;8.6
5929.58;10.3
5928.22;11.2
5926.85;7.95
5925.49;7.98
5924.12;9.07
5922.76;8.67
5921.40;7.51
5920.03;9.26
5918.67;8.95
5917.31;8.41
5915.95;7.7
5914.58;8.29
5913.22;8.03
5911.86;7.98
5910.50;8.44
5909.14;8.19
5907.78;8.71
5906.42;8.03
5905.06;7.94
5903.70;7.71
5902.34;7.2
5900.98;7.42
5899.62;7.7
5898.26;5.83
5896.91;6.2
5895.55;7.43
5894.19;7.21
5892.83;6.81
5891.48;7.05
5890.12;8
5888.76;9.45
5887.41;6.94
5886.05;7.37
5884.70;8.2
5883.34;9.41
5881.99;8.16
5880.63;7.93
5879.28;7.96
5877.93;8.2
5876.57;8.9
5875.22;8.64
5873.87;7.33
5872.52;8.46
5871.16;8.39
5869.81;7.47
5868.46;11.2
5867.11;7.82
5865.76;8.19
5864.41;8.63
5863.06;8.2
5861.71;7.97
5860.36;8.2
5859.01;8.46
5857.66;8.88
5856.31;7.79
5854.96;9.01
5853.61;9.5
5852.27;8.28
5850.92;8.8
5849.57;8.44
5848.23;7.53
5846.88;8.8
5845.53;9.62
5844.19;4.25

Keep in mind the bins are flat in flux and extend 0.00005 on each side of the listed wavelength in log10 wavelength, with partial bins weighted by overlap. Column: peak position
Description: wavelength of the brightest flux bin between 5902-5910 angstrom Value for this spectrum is 5907.78 angstrom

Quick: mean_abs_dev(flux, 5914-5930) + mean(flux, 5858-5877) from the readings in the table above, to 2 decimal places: 9.24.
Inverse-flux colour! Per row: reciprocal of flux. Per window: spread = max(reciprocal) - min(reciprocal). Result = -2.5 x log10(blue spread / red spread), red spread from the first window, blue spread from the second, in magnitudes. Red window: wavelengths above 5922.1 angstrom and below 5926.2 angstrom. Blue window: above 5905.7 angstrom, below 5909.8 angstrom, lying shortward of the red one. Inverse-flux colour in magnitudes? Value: 0.5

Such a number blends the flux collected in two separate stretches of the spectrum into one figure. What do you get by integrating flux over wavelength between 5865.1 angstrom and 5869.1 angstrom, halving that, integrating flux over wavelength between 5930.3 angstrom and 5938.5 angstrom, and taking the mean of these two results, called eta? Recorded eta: 45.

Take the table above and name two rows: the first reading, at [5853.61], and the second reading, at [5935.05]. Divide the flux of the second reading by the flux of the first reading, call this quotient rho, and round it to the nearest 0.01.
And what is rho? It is 0.92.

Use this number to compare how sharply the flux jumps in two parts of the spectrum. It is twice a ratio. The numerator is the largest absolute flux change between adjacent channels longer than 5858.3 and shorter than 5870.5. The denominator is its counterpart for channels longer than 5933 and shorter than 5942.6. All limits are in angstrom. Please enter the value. 6.9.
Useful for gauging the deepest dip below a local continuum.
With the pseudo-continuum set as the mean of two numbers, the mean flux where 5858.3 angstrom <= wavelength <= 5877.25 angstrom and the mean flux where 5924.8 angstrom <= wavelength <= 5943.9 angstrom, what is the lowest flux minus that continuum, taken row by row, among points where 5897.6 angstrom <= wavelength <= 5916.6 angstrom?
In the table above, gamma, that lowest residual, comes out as -2.9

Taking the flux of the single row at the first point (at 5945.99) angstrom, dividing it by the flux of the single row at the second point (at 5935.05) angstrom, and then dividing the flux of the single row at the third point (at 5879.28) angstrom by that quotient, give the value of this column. 8.6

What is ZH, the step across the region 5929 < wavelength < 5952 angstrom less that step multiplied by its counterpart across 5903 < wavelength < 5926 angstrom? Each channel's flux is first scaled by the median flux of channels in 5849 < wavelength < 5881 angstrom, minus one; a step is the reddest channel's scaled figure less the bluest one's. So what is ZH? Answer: -0.25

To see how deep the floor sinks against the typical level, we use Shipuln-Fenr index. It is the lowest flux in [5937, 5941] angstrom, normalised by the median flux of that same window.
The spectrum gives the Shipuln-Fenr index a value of 0.98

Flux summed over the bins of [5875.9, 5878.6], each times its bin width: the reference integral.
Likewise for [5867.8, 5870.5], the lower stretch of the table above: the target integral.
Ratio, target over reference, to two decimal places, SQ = 1.09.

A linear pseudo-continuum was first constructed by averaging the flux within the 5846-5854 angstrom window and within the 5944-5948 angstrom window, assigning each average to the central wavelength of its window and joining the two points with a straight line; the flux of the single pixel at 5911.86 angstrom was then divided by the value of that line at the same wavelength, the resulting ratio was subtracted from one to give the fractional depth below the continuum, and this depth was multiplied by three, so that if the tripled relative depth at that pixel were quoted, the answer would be 0.12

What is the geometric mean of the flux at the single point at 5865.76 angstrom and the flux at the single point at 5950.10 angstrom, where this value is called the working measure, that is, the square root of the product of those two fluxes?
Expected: 8.16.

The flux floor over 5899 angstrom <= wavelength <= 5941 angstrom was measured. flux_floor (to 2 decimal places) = 7.20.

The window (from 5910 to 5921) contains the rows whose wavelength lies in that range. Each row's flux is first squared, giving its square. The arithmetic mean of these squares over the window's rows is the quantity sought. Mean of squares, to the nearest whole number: 70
